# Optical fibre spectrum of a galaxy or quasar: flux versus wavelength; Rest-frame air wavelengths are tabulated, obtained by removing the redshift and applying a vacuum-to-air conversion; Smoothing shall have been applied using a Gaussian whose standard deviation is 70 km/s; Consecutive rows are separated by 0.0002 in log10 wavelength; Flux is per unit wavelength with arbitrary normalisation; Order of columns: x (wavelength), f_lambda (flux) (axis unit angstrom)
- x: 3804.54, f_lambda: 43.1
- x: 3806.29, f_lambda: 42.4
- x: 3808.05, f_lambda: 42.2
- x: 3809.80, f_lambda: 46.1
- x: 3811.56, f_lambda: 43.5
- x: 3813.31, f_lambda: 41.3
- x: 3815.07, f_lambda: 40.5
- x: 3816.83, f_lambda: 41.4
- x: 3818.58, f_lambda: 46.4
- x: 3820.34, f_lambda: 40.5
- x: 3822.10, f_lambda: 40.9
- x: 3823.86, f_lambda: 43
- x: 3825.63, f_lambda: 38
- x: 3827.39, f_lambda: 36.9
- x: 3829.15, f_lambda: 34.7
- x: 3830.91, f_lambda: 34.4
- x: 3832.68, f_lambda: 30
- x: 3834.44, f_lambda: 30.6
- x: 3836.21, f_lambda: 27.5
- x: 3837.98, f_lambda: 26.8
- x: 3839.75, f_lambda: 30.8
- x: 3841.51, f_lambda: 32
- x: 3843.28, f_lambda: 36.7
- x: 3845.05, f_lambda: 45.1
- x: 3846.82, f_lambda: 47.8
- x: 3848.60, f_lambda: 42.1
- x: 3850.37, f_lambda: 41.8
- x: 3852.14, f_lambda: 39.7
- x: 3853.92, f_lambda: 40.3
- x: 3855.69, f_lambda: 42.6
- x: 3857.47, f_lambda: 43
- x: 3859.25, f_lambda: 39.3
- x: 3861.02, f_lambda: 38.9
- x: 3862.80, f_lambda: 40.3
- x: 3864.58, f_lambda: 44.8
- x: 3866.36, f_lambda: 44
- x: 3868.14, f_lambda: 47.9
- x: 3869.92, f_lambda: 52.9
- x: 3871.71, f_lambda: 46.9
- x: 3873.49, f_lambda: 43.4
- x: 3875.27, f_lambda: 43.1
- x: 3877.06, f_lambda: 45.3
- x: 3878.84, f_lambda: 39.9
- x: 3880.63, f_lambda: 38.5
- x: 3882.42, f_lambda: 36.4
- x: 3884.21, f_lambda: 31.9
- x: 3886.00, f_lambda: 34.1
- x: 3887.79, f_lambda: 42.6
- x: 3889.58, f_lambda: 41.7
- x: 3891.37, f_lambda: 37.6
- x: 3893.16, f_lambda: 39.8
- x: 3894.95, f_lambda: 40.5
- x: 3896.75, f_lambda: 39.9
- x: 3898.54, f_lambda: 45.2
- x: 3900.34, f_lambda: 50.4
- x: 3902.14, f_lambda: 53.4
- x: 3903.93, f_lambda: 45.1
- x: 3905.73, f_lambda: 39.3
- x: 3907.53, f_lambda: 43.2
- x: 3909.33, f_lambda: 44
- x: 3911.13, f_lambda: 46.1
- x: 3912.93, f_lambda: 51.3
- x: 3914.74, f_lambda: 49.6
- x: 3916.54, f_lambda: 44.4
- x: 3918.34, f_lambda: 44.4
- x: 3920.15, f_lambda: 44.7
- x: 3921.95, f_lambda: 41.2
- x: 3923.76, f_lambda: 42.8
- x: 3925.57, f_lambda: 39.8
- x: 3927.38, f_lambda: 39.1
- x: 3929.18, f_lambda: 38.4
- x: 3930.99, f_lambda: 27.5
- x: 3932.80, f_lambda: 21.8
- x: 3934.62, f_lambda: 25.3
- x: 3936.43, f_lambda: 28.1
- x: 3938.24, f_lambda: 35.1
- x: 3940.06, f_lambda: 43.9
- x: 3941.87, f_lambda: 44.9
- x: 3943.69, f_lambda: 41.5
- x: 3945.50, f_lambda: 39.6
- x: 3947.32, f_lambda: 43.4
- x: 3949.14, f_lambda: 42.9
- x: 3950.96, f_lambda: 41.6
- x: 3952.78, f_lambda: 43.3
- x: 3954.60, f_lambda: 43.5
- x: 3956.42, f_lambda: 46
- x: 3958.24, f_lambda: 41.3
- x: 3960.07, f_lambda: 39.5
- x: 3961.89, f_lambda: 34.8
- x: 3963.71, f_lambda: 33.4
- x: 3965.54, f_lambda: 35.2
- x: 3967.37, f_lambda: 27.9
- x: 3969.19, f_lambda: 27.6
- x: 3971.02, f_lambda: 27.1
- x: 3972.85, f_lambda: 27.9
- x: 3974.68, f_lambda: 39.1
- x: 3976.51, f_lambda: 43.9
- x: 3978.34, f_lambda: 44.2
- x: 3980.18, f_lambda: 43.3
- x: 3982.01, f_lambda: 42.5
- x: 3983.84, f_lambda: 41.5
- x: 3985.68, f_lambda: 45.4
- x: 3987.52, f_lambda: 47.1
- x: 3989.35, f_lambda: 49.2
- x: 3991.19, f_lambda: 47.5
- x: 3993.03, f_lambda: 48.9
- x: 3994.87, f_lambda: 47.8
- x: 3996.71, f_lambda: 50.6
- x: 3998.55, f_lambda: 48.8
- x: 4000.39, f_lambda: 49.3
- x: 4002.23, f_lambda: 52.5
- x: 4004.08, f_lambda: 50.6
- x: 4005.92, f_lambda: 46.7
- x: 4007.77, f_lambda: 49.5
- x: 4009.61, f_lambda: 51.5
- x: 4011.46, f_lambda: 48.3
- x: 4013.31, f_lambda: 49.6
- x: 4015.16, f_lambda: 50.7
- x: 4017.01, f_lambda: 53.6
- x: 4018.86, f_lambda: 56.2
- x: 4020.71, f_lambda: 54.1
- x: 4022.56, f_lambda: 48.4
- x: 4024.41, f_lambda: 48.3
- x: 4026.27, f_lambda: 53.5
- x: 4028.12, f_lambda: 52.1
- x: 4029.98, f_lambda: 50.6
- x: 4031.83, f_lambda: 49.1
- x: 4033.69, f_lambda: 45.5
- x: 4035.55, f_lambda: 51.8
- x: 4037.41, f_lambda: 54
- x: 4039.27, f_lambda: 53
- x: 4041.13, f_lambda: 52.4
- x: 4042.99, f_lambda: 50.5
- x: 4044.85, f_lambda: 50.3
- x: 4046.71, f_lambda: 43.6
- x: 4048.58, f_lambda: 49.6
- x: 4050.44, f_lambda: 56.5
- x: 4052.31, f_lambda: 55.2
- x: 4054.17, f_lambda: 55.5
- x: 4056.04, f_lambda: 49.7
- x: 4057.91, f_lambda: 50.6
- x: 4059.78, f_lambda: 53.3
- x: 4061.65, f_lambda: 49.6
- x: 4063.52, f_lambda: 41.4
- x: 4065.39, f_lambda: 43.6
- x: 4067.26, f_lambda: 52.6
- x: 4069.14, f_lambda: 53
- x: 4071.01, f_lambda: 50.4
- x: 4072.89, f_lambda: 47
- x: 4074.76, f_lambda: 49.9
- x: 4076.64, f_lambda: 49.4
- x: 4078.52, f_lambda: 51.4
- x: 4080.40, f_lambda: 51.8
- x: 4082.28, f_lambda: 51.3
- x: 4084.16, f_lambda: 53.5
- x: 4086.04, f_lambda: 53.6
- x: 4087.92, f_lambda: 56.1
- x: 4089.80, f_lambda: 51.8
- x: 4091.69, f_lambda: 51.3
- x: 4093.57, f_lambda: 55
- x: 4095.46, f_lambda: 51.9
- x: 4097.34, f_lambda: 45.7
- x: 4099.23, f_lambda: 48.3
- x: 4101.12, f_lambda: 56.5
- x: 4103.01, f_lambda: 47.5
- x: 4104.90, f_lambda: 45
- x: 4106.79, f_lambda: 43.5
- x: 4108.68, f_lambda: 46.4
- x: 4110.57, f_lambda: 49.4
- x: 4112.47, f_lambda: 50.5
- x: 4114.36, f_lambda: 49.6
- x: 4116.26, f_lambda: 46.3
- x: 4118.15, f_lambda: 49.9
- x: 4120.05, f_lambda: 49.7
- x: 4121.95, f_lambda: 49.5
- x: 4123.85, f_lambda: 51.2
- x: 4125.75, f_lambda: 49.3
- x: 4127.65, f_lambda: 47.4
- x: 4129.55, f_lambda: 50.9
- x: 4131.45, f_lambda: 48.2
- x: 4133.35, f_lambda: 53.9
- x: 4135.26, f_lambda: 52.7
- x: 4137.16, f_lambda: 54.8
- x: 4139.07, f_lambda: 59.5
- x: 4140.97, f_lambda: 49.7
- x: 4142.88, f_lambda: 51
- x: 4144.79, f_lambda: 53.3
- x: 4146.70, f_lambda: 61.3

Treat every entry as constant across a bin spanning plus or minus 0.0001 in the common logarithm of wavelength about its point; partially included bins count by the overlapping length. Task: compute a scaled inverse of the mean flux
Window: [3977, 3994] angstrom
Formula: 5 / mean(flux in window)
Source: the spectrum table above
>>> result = 0.110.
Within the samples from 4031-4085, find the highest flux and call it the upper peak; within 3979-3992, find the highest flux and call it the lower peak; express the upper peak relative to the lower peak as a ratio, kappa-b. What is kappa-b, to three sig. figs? 1.15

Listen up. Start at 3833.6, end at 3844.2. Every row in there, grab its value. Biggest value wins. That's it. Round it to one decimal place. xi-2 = 36.7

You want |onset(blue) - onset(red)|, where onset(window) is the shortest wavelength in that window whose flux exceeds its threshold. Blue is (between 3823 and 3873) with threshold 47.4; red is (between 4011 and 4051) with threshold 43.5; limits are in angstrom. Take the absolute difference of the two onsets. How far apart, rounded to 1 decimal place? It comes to 164.6 angstrom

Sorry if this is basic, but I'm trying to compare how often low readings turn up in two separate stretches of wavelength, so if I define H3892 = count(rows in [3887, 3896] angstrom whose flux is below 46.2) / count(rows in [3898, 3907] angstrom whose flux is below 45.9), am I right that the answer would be 1.7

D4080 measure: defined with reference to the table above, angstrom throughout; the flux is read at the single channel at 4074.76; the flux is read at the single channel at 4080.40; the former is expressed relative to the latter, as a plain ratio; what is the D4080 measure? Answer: 0.96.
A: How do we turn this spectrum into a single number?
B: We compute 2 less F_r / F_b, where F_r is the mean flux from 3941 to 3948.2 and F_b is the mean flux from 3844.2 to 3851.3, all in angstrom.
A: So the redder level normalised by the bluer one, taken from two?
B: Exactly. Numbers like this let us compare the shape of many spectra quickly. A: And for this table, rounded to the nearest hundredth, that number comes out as 1.04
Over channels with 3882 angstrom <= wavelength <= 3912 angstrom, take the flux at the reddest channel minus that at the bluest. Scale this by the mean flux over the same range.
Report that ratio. 0.23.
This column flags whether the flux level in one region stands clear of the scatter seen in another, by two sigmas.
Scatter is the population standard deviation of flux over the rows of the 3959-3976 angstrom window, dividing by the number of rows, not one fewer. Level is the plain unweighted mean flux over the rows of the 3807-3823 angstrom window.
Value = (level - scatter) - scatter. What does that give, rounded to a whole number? 33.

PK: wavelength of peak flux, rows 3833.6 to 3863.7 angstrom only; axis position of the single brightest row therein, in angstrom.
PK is 3846.82 angstrom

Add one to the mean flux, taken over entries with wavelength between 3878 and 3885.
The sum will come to 38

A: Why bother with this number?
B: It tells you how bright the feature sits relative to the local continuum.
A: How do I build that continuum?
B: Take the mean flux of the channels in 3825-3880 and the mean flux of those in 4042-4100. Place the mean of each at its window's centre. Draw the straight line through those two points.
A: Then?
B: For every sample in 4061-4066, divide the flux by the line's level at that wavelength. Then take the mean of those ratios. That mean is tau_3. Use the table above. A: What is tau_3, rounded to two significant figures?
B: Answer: 0.89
